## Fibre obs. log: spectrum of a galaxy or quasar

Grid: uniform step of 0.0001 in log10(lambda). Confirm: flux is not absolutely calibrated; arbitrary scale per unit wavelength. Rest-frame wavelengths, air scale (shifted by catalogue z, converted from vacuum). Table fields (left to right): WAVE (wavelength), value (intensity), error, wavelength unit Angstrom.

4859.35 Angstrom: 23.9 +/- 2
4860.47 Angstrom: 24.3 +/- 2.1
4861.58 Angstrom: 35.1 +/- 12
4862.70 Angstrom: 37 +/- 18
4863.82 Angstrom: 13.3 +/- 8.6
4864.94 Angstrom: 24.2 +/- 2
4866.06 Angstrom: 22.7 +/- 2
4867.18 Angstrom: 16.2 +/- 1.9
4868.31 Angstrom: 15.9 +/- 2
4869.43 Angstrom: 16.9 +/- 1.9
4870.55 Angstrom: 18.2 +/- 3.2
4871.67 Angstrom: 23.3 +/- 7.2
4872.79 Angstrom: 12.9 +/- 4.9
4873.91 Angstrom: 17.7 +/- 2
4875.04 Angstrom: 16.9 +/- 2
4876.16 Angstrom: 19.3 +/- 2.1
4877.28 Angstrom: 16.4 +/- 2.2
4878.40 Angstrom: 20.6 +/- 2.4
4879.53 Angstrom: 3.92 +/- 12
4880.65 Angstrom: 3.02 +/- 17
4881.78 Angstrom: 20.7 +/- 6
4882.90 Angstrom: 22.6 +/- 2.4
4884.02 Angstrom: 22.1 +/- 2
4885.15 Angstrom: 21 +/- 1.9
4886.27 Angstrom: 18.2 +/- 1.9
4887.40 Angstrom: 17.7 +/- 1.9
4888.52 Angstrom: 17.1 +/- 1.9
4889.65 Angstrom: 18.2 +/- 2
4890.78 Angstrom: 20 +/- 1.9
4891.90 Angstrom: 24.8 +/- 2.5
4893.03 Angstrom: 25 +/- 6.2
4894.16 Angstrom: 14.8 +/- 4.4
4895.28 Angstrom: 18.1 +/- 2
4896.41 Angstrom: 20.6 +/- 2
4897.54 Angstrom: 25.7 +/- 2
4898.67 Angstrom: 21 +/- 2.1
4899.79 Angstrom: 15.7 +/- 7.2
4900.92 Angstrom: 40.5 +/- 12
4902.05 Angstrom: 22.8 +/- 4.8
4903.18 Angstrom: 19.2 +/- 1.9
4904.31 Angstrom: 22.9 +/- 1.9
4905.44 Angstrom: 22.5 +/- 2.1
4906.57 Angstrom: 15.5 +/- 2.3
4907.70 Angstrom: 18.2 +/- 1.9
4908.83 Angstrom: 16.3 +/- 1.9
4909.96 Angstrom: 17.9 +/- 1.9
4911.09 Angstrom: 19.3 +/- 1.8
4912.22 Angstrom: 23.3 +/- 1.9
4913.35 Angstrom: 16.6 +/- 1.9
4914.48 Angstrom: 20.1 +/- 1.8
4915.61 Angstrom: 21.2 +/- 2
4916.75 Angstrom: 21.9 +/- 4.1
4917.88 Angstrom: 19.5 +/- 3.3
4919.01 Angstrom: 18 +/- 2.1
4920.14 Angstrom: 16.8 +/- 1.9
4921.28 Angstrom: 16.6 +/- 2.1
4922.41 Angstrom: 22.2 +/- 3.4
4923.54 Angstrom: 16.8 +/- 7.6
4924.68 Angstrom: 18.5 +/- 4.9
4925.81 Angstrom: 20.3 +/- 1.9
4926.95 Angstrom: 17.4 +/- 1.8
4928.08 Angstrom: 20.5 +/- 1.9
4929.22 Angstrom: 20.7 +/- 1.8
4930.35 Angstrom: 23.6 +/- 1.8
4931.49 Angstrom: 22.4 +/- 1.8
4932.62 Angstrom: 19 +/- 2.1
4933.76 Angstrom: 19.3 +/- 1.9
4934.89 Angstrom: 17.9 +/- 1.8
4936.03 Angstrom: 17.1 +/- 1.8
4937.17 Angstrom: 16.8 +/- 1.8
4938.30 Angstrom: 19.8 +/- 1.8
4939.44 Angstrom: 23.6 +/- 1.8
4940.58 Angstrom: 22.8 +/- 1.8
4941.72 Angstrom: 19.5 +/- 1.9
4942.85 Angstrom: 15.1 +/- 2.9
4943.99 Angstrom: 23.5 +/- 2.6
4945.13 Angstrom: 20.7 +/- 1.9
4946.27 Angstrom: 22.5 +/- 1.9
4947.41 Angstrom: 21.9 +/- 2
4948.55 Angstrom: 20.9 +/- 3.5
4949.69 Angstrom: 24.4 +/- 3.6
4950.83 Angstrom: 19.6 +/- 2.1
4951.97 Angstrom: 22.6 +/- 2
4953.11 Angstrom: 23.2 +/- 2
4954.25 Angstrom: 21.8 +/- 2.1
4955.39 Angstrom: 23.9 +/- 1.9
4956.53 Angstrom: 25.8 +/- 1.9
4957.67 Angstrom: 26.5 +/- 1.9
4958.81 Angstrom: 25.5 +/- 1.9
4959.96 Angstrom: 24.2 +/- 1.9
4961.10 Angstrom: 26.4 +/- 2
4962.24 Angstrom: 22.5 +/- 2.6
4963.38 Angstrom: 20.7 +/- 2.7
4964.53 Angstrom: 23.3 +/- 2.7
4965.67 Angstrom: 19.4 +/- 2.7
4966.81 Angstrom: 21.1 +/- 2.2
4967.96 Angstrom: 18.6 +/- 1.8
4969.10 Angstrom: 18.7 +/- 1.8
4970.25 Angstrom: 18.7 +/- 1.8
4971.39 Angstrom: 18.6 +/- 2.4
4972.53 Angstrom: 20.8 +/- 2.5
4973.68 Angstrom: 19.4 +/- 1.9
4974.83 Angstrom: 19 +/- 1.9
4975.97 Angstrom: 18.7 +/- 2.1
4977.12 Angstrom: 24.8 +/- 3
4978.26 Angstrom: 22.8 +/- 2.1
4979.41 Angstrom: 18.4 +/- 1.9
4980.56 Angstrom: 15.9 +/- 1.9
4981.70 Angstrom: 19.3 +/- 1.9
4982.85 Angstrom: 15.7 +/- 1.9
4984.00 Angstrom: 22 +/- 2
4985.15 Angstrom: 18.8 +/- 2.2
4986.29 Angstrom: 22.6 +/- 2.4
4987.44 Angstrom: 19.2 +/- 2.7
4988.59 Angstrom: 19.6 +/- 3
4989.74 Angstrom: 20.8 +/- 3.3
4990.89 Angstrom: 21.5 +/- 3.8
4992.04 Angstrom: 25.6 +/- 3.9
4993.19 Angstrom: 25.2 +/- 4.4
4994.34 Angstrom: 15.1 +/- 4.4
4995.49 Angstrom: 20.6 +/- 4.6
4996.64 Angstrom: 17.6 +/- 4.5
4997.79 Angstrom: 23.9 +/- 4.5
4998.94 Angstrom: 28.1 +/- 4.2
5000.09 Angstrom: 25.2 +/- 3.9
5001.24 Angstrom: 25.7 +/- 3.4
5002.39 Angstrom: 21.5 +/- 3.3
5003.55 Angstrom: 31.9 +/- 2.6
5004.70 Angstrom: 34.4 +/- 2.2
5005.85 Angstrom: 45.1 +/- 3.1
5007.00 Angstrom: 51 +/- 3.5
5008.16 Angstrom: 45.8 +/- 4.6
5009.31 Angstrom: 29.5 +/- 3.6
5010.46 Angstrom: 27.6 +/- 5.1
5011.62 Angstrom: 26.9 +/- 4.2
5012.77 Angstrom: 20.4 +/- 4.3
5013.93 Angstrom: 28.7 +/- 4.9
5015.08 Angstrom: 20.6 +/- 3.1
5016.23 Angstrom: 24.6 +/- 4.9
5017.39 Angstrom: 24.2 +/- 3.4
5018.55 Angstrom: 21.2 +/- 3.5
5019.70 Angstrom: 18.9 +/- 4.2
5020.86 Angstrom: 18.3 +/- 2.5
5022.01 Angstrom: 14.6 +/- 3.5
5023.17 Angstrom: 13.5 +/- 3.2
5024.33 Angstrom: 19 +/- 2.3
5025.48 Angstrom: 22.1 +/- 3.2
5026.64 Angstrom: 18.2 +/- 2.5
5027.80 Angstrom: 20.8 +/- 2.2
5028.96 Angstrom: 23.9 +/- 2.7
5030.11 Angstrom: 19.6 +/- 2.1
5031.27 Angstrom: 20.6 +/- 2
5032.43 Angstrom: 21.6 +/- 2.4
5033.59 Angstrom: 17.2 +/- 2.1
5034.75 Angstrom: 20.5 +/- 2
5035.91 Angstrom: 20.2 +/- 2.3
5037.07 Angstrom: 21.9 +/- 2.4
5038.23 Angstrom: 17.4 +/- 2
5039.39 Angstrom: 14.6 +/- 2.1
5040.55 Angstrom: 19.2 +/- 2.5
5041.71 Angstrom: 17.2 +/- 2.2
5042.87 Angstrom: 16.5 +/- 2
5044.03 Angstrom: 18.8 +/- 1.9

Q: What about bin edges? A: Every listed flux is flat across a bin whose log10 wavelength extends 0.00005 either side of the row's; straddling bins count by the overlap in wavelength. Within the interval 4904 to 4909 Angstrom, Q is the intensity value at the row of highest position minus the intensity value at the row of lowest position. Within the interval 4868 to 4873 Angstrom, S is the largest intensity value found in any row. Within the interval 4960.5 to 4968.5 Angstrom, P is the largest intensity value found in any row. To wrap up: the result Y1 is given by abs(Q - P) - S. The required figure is 10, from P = 26.4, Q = -7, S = 23.3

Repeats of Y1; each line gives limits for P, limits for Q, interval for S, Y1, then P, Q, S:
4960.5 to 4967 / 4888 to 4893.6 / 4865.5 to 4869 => -4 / 26.4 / 8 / 22.7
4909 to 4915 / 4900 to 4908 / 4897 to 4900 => 20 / 23.3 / -22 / 25.7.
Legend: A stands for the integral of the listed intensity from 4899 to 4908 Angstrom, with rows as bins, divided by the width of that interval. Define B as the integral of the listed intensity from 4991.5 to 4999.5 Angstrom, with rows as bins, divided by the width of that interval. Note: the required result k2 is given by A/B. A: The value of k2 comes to 1.00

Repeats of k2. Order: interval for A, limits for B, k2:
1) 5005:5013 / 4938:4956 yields 1.65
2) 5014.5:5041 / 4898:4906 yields 0.84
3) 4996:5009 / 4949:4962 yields 1.33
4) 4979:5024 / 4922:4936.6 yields 1.23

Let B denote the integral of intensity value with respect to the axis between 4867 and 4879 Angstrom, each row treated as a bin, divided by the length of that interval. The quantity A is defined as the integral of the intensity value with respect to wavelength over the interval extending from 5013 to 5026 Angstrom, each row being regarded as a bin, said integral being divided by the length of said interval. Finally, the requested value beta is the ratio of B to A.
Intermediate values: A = 20.5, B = 17.7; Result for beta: 0.86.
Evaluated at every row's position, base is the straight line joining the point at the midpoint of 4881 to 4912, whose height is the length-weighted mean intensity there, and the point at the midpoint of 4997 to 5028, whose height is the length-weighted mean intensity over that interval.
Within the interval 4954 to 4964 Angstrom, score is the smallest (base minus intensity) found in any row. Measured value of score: -3.1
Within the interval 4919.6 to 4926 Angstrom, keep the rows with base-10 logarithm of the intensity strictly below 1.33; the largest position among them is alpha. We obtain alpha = 4925.81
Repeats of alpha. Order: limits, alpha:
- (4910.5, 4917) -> 4915.61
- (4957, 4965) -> 4963.38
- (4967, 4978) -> 4975.97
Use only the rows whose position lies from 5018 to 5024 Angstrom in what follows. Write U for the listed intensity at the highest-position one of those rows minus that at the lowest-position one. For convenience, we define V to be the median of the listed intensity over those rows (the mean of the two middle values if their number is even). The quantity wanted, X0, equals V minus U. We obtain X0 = 26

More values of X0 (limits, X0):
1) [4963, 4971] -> 21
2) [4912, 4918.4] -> 24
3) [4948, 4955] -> 21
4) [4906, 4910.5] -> 15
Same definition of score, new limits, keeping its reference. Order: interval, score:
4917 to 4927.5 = -0.4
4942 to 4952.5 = -1.3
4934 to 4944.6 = -1.0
